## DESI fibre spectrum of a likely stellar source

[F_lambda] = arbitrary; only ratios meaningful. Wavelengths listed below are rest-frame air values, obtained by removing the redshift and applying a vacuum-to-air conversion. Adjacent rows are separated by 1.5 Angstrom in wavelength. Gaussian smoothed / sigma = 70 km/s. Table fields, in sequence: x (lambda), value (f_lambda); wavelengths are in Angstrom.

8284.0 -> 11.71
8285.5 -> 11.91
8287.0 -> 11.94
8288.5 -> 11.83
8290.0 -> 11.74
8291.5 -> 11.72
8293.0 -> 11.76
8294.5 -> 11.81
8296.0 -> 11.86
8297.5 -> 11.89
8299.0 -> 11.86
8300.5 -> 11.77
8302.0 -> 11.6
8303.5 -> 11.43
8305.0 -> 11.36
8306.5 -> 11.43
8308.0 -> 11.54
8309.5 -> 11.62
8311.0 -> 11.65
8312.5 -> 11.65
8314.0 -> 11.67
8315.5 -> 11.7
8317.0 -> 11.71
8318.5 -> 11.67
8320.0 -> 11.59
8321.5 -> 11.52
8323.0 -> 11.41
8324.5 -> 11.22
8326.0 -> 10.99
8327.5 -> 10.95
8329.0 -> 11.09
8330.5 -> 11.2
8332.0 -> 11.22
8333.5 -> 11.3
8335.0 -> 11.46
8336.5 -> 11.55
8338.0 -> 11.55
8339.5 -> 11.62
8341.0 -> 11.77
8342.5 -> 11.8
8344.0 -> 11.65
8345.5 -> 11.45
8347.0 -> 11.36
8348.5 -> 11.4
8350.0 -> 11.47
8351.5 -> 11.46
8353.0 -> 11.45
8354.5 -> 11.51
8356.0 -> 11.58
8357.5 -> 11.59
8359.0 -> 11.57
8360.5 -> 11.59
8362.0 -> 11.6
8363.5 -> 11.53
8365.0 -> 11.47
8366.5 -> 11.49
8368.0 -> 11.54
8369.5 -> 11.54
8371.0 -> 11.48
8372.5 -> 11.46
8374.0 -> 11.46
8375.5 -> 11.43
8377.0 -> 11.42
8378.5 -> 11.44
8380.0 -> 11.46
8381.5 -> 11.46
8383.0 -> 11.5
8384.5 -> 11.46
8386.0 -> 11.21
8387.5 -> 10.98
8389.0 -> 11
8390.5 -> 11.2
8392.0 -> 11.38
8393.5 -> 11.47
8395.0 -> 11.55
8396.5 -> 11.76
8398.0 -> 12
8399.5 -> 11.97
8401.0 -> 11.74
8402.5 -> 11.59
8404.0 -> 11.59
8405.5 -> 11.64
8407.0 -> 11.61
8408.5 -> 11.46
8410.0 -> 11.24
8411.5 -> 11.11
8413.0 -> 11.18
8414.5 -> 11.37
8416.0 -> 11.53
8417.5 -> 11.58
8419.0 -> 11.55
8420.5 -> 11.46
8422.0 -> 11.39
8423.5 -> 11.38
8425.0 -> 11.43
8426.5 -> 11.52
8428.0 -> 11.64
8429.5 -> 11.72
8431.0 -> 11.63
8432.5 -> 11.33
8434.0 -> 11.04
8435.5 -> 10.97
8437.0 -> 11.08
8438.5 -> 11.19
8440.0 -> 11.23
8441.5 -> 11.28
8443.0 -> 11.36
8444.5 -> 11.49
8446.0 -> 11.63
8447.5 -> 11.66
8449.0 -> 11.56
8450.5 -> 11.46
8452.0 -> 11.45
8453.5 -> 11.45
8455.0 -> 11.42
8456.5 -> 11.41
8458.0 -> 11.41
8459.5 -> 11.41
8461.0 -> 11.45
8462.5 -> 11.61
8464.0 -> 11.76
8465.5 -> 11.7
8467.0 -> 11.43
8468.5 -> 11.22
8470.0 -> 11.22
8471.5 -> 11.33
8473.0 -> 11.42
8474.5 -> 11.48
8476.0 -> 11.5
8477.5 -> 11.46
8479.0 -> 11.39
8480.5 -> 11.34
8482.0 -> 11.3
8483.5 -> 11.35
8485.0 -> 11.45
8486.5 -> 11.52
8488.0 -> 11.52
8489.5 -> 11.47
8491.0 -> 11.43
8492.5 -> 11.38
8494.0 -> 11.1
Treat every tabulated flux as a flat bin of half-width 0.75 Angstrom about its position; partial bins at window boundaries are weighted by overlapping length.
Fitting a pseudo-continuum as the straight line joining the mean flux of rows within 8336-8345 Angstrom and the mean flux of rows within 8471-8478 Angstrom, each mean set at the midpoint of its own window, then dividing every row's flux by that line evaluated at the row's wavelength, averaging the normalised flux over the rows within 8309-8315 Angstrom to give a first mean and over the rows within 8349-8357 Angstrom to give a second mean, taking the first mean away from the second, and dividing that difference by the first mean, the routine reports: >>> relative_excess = -0.01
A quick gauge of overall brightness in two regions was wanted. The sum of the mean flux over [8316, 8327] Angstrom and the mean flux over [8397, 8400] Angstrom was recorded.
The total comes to 23.4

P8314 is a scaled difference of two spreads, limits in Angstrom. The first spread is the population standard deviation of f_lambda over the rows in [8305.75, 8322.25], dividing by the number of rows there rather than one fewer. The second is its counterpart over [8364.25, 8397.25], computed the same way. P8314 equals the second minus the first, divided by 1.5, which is 0.06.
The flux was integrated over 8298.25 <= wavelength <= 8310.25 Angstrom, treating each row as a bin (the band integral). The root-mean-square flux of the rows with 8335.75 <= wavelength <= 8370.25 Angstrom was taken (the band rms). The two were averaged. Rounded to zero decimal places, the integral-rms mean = 75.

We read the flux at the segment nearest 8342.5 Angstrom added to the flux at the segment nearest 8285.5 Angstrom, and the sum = 23.7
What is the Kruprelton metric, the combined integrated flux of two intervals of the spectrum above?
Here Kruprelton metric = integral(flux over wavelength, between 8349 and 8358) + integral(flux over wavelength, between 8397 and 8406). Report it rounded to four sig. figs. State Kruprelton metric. 209.4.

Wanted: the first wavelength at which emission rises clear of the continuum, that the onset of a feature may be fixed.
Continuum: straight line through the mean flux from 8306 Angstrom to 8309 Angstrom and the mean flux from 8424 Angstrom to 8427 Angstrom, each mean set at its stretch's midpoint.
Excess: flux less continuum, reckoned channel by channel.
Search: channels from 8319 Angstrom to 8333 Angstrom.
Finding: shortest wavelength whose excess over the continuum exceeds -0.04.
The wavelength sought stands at 8320.0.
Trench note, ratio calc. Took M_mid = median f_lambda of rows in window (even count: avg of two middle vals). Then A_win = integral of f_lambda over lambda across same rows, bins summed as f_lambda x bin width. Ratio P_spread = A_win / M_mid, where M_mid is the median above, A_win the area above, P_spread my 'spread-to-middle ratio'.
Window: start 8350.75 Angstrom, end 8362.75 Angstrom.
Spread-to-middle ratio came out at 11.97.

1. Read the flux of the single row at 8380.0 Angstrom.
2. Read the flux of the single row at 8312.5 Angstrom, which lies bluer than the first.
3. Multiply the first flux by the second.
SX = 134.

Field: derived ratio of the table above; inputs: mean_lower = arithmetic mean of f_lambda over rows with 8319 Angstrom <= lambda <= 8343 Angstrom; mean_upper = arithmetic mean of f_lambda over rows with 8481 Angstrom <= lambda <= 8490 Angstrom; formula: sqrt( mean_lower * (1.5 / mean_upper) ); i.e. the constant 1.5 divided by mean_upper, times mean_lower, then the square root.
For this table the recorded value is 1.22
